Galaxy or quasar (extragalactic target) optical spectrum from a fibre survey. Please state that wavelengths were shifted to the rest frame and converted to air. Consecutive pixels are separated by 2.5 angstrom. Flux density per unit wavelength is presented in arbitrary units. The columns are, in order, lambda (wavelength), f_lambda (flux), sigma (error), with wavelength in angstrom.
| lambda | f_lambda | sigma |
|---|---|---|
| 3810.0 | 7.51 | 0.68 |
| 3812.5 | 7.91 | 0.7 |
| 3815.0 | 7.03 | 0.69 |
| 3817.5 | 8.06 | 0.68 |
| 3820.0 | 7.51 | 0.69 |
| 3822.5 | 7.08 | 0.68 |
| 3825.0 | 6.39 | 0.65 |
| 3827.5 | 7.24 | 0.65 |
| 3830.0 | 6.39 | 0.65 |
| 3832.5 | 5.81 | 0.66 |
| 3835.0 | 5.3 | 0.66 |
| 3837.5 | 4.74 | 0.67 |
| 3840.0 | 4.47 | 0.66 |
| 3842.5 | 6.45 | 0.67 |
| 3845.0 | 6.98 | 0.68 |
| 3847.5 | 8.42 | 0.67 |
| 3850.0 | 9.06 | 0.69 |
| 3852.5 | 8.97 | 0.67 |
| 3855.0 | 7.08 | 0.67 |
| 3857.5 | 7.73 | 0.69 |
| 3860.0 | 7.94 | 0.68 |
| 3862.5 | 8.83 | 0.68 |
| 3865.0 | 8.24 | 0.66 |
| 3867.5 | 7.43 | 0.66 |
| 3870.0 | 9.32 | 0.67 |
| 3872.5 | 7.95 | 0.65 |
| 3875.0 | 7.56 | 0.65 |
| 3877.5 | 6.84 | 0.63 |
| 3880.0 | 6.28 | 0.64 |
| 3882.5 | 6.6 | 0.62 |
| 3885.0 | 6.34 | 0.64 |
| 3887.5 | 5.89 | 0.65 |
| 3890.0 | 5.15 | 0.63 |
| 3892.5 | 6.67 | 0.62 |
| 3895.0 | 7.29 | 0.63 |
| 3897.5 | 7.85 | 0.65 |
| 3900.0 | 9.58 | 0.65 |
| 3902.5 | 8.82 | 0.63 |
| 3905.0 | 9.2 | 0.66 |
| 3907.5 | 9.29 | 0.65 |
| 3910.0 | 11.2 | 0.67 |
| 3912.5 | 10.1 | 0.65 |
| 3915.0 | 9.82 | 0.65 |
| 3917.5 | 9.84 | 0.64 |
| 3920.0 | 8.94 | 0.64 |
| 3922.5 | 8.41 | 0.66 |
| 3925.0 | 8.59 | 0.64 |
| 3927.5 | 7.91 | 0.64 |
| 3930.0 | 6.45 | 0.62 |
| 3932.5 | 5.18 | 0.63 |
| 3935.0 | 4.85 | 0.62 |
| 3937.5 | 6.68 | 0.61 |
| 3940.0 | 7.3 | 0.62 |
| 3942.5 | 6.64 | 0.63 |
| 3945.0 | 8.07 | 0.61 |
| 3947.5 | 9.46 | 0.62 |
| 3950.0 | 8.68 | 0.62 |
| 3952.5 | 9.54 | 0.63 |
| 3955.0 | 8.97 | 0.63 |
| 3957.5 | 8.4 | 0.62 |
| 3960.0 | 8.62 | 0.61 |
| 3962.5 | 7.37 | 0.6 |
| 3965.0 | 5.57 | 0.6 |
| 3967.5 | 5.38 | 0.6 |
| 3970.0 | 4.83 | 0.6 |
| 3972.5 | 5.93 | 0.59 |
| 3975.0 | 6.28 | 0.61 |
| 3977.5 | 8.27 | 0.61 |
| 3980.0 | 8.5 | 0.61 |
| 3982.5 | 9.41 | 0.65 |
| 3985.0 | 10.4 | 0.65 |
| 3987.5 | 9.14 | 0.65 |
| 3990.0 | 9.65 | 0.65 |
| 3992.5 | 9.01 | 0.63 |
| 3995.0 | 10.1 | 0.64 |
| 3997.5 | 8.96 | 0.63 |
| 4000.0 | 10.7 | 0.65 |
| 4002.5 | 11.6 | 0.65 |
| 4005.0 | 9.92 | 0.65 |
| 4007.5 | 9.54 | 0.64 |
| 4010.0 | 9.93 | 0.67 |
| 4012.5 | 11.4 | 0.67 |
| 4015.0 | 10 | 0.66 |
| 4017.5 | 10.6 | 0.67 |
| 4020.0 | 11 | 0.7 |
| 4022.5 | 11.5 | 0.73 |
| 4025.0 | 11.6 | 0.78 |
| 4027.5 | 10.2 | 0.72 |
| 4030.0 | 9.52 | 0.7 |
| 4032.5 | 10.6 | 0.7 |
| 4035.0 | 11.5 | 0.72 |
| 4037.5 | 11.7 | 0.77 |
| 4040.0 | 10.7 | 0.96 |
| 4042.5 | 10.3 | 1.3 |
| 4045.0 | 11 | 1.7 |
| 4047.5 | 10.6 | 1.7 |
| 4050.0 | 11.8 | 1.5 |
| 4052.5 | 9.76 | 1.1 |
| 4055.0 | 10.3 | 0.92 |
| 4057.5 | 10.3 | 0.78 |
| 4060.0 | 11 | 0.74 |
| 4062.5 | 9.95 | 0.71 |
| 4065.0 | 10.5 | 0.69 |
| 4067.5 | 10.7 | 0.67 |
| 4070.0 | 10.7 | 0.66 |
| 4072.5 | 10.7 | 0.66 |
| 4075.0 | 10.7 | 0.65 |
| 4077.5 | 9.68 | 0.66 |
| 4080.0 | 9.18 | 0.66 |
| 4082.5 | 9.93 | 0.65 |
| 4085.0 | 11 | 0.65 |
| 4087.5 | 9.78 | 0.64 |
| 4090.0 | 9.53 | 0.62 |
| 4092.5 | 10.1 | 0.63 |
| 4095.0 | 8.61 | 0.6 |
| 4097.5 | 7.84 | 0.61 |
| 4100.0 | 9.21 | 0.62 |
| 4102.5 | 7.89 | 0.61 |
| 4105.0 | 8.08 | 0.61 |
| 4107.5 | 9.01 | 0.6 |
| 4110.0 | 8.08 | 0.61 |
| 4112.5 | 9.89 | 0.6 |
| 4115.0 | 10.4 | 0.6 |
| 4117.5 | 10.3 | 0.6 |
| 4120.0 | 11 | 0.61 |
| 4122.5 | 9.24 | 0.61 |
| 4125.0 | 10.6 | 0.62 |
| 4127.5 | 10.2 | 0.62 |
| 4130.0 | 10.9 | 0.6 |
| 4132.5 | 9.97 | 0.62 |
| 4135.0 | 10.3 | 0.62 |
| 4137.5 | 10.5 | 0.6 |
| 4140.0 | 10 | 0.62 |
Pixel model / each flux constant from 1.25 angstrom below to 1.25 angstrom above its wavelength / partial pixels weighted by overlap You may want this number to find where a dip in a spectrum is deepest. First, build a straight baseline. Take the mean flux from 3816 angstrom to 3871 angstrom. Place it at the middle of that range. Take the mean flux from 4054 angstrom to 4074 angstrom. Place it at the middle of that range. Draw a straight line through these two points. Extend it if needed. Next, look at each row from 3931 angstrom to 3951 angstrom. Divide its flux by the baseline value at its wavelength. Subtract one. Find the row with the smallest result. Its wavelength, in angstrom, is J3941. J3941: 3935.0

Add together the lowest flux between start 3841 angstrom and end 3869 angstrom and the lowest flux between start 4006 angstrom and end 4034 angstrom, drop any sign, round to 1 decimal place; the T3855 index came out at 16.0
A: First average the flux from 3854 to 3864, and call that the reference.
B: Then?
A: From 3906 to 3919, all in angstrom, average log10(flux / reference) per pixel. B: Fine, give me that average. 0.10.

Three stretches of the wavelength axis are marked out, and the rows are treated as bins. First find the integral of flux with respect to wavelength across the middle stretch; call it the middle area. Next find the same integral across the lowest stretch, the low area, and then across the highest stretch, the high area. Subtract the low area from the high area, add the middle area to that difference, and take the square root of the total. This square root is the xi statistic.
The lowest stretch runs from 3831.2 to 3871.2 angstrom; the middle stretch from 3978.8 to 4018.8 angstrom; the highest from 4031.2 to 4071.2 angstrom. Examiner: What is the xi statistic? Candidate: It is 23.1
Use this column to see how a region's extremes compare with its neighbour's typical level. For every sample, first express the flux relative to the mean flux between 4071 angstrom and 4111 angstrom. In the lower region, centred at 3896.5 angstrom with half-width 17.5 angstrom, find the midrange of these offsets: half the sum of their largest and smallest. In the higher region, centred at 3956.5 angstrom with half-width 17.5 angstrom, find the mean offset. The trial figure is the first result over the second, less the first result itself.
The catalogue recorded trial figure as 1.8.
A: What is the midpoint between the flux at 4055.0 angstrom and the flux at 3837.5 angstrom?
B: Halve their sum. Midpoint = 7.52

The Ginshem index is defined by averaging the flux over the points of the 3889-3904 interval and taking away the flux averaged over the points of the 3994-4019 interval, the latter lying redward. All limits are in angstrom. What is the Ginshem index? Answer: -2.7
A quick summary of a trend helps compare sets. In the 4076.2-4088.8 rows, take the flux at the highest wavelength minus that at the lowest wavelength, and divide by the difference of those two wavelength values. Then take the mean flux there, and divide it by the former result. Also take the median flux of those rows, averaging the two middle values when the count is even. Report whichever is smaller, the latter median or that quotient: 10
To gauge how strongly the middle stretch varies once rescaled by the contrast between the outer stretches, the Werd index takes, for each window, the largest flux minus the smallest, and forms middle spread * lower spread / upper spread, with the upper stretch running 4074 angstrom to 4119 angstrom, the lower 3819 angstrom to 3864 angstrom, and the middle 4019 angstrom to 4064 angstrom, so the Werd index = 3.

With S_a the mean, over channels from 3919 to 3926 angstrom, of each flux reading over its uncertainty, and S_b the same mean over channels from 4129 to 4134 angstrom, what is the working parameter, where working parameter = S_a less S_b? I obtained -3.7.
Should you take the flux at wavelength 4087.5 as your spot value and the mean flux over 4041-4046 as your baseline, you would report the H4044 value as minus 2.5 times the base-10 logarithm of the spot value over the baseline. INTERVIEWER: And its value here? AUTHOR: 0.09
